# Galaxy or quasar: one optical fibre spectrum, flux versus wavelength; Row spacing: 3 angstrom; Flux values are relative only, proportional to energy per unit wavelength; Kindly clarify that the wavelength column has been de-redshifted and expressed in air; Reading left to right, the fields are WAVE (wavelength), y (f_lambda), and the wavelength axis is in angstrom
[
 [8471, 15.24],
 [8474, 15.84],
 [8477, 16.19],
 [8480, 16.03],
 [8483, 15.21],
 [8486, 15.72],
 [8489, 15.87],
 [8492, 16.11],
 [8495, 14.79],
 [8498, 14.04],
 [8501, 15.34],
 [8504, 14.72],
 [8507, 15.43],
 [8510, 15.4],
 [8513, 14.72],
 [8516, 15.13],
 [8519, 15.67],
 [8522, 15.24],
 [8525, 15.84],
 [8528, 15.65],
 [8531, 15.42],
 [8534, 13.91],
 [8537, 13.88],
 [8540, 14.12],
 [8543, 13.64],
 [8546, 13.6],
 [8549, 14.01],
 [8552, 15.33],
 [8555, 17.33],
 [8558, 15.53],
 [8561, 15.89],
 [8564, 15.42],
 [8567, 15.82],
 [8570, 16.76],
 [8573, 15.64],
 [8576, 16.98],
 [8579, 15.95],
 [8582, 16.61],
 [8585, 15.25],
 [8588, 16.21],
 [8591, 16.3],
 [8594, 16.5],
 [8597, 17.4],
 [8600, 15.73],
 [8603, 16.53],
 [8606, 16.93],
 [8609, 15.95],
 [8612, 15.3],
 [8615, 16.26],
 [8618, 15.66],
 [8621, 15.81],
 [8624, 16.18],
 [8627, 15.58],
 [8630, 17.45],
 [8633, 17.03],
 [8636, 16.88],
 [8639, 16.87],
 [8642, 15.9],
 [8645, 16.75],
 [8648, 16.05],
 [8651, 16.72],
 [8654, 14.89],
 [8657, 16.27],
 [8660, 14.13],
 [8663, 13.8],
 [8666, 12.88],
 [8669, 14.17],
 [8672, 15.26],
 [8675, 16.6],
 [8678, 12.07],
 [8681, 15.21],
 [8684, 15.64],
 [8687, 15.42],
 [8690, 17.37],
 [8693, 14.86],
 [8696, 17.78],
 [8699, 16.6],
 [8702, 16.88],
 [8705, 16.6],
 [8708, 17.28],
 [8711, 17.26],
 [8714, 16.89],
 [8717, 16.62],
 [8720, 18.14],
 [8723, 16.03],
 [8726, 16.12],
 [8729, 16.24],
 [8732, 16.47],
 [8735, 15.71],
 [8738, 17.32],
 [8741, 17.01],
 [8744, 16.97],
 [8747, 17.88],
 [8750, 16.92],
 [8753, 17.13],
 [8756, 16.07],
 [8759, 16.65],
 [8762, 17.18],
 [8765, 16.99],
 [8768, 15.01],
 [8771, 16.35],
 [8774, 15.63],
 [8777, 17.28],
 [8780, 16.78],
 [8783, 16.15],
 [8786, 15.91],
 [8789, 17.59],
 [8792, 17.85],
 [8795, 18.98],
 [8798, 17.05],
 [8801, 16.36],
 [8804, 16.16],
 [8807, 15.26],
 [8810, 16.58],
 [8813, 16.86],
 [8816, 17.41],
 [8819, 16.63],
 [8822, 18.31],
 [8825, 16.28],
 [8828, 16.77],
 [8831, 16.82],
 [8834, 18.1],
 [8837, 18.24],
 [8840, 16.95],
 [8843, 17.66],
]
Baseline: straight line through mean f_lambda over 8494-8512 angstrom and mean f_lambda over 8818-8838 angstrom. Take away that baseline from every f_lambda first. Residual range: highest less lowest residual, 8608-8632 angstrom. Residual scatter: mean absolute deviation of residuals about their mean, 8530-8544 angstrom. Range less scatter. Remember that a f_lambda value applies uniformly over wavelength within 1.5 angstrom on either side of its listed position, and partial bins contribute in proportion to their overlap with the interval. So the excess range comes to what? 1.5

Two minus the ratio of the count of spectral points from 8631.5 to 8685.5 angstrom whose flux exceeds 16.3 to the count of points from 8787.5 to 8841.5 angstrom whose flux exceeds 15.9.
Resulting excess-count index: 1.65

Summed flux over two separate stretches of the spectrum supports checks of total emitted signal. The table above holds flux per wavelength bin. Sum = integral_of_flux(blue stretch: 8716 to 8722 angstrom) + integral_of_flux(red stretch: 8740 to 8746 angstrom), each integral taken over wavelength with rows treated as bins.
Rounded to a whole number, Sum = 206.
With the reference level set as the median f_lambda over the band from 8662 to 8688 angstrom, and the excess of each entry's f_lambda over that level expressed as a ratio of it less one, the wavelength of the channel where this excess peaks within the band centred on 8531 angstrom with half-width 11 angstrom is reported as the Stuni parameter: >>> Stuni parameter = 8525 angstrom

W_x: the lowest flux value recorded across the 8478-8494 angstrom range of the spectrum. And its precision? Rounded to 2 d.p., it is 15.21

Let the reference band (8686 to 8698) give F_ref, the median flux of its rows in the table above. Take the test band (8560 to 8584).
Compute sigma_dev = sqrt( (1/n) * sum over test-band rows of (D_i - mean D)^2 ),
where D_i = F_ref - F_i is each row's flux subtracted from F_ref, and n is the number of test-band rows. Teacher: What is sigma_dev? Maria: 0.53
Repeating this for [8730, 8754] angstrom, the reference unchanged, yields 0.59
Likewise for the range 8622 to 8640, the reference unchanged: 0.61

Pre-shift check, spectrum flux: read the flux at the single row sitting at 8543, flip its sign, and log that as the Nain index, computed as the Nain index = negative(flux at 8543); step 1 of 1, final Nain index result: -13.6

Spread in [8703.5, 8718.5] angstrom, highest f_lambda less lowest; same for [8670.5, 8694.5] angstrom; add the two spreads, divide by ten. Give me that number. 0.60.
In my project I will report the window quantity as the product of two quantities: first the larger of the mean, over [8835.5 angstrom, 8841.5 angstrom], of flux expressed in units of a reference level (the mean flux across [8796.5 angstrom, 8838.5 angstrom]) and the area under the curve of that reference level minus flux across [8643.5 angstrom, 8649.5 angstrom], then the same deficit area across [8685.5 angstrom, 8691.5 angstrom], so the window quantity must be 10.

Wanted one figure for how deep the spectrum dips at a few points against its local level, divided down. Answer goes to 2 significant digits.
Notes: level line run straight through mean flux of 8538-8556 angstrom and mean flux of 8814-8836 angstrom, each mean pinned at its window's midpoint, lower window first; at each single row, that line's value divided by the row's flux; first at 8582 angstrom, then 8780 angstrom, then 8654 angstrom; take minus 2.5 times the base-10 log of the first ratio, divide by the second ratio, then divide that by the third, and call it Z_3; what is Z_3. 0.11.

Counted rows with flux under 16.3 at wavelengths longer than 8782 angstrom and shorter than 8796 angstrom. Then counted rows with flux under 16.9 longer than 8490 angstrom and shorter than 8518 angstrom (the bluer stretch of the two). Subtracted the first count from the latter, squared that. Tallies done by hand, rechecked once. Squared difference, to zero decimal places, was 49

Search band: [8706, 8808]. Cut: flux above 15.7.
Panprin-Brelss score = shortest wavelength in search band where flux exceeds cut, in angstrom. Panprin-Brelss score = 8708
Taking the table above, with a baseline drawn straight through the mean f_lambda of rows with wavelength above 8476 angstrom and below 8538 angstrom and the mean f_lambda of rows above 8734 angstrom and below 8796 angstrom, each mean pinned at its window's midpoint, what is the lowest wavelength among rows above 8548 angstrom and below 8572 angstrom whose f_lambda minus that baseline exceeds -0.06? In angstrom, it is 8555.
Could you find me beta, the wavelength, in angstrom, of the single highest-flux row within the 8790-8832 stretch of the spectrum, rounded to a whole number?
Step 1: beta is 8795 angstrom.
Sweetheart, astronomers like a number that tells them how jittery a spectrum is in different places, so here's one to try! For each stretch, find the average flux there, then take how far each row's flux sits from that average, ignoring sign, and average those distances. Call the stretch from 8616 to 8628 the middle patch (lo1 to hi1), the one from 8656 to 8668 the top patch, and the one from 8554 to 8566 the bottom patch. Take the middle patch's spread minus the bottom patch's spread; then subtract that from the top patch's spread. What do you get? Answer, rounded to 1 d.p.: 1.5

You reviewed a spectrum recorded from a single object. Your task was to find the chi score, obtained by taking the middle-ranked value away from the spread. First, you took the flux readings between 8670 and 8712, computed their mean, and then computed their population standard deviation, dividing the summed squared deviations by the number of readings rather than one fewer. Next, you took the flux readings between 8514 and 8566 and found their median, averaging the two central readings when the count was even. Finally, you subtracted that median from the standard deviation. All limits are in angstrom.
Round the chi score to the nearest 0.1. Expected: -13.9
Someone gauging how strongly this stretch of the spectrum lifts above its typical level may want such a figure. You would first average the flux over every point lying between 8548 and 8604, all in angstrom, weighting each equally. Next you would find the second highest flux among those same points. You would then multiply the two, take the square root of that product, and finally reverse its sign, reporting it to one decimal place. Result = -16.7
